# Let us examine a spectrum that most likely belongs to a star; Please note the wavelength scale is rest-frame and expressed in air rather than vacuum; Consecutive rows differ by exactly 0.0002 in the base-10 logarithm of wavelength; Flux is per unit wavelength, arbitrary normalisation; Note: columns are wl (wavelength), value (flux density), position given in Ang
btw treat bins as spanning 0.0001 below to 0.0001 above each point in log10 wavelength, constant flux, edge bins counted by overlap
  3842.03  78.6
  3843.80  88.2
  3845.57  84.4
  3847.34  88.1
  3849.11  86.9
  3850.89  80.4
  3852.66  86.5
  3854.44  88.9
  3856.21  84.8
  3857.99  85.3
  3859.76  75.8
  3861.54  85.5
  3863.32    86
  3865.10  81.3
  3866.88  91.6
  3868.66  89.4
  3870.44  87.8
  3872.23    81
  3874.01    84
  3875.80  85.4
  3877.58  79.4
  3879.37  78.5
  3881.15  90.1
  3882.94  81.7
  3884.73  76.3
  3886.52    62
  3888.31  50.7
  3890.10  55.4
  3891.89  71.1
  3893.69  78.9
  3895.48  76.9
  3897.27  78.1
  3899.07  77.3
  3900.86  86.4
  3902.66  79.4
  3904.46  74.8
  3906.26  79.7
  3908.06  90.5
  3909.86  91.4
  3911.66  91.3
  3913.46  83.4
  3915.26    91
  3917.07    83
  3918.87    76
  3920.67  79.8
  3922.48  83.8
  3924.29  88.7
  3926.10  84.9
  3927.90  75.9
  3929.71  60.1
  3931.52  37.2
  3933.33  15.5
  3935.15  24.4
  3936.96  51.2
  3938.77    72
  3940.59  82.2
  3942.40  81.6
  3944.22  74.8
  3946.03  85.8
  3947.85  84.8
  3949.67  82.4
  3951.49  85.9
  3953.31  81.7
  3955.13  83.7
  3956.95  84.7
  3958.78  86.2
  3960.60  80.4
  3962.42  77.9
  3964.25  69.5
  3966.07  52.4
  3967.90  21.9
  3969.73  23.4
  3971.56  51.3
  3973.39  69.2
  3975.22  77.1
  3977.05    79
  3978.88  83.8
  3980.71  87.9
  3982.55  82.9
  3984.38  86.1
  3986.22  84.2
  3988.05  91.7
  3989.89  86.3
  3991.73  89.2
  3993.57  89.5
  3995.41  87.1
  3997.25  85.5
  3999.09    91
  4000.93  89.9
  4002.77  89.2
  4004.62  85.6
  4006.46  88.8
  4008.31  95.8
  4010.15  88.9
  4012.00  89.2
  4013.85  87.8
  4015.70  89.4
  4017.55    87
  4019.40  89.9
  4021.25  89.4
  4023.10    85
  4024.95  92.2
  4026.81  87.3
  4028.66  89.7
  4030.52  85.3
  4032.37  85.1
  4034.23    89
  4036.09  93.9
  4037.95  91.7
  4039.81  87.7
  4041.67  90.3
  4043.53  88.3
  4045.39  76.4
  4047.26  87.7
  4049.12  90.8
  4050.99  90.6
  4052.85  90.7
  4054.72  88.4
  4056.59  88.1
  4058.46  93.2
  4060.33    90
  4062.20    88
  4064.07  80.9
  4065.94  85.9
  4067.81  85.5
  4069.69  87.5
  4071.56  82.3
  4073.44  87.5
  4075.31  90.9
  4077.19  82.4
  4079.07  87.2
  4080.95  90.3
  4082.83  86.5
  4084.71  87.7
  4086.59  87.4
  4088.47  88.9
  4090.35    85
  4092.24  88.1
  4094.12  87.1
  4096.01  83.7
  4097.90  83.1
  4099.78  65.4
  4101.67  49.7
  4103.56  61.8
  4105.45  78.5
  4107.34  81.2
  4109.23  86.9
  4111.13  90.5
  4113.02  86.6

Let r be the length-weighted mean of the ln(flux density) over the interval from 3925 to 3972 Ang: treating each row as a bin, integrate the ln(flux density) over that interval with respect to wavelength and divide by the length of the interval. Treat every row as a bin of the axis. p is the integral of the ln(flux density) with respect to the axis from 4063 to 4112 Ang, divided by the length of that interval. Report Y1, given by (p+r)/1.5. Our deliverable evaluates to 5.67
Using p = 4.41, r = 4.09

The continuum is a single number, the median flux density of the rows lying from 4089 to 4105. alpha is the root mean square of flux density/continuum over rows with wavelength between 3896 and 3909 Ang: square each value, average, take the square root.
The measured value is 0.97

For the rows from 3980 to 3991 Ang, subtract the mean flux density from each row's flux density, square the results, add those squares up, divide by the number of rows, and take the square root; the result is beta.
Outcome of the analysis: 2.8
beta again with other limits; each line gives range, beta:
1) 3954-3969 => 20.8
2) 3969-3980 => 20.9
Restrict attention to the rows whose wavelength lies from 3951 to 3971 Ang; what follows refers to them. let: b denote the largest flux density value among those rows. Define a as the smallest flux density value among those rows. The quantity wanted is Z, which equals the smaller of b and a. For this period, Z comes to 22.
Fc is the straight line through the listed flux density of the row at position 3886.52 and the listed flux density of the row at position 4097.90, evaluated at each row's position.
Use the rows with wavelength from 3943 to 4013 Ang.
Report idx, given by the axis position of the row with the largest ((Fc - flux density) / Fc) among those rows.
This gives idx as 3967.90 Ang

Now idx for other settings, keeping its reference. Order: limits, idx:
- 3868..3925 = 3888.31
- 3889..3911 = 3890.10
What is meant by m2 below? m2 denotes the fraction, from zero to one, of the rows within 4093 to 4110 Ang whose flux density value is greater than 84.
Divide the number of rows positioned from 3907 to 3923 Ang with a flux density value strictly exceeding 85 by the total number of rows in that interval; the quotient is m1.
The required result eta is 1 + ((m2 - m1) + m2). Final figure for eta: 1.0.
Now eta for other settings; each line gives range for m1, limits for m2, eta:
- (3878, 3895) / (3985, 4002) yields 2.9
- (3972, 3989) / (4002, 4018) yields 2.7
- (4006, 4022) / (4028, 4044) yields 2.0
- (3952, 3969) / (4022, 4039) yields 2.9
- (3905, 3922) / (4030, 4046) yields 2.3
